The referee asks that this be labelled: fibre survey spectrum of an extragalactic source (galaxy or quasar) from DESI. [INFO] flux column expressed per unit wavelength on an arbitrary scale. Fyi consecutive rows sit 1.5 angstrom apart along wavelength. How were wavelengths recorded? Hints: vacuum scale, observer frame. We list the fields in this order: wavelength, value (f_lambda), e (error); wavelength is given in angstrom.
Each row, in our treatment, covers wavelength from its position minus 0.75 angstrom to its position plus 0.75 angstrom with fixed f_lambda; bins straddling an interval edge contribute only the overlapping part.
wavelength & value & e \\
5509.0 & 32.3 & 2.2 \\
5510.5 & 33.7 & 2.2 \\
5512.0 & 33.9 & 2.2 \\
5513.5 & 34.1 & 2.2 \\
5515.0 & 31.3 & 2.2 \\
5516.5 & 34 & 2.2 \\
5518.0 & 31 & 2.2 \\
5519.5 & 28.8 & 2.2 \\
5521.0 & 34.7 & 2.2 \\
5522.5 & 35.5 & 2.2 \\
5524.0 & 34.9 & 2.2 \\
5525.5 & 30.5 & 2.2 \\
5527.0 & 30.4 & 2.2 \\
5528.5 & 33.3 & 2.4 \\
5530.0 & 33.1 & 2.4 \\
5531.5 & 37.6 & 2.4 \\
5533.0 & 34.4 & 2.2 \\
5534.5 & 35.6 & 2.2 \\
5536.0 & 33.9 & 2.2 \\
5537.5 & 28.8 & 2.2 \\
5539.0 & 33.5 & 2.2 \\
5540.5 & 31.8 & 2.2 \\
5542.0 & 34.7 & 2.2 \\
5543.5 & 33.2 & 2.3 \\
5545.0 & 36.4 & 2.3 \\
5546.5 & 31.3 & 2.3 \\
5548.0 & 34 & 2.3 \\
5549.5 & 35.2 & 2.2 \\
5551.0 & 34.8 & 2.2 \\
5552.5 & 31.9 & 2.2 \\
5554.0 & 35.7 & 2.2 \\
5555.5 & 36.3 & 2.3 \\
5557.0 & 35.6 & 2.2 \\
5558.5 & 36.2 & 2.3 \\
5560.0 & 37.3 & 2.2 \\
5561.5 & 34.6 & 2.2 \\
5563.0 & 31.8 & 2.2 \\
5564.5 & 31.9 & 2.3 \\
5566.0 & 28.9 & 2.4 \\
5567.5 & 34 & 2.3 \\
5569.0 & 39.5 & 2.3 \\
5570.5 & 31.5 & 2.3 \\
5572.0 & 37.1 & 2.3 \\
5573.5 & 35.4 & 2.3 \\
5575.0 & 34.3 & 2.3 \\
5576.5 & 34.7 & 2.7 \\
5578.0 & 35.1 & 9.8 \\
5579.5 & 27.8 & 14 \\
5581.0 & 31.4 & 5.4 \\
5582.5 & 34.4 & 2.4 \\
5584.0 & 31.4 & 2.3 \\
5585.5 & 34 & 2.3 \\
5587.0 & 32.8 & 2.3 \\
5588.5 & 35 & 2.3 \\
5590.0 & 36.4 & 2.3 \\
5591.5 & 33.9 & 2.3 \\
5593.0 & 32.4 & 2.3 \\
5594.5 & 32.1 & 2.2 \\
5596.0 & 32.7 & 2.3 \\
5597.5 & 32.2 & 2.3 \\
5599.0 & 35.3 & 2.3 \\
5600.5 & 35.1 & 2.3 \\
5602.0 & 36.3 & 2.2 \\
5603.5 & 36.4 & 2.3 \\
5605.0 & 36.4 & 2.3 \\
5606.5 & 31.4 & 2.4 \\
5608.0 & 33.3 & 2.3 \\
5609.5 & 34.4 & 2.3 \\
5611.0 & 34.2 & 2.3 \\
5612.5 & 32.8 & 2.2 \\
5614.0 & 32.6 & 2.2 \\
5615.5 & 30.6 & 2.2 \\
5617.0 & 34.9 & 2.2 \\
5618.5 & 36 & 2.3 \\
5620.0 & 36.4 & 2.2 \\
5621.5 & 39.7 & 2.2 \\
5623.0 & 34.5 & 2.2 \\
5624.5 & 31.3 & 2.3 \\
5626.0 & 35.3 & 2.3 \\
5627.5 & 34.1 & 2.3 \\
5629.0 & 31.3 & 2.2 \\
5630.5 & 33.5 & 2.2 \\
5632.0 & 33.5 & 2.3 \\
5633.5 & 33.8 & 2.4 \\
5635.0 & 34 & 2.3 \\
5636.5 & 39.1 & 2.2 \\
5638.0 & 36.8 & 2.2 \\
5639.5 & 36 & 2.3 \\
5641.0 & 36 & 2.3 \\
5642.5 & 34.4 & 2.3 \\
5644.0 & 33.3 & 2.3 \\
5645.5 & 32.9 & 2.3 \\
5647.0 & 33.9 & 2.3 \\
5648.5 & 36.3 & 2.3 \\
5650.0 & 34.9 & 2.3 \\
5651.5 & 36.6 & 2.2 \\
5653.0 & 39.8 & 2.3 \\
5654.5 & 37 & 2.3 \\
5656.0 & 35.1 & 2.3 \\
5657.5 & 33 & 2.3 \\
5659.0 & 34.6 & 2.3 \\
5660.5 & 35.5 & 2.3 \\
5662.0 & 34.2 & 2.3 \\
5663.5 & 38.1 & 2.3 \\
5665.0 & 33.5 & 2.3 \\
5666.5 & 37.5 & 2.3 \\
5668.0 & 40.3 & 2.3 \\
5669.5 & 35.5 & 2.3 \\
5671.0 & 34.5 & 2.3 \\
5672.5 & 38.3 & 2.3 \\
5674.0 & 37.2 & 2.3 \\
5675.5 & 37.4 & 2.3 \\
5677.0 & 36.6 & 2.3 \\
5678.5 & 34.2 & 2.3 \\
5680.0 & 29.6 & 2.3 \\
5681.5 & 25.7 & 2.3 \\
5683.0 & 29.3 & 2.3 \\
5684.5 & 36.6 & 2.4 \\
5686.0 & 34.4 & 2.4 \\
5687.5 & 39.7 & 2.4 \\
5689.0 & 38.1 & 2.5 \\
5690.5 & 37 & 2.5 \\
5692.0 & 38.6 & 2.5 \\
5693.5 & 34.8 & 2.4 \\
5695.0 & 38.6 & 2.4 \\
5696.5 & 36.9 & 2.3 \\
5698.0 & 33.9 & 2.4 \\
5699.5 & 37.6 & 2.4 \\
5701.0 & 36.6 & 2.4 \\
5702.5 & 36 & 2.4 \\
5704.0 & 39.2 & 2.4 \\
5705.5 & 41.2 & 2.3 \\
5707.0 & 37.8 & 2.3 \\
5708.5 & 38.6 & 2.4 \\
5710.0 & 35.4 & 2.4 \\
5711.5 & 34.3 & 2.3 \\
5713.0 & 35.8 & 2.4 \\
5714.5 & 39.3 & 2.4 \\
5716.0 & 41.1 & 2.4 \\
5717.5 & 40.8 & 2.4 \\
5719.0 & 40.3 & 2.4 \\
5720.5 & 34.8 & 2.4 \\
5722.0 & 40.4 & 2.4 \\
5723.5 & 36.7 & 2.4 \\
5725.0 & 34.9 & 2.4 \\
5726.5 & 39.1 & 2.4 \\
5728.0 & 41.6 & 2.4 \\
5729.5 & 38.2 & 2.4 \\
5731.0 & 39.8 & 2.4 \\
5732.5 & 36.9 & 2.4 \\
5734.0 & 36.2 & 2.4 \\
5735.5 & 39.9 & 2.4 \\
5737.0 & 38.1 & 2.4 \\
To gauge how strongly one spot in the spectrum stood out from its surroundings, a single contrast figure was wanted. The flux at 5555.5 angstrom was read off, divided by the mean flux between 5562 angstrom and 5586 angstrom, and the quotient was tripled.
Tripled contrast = 3.3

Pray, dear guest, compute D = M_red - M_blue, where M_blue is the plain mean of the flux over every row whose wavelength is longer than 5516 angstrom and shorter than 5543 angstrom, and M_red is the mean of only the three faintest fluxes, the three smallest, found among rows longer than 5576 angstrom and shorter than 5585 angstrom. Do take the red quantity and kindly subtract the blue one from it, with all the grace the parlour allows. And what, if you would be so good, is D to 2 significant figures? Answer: -2.9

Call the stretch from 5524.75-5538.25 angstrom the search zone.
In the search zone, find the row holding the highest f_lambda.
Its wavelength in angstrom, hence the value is 5531.5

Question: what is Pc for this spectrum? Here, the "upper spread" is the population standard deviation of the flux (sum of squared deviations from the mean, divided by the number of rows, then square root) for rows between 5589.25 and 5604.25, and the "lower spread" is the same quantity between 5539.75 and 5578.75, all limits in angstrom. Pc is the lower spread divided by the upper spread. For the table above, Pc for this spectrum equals 1.31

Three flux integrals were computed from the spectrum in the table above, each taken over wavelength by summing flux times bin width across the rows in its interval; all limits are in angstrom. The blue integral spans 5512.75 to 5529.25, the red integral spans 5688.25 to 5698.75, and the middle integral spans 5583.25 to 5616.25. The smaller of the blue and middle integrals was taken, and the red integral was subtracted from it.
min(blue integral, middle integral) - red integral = 151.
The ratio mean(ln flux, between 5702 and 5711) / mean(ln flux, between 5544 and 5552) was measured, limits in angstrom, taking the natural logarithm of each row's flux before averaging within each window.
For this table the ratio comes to 1.029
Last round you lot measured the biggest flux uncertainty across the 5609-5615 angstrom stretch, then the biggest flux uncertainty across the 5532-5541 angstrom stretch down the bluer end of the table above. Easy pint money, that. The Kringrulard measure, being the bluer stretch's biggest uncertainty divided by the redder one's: 0.957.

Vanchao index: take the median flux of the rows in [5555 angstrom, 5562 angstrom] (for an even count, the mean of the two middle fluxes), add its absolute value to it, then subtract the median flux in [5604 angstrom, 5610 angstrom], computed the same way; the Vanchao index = 39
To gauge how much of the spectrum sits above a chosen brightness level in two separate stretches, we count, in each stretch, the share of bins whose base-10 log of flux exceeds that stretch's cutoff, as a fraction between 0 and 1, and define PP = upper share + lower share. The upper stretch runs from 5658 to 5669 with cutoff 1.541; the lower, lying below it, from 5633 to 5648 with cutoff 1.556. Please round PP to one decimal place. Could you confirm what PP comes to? 1.0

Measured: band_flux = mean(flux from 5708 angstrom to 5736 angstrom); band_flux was 38.1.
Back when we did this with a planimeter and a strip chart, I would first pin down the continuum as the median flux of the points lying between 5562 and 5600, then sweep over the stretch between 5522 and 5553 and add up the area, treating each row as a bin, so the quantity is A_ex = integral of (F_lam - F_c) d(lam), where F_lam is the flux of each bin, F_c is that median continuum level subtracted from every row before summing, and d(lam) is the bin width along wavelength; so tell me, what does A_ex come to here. -11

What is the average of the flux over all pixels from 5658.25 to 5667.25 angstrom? 35.6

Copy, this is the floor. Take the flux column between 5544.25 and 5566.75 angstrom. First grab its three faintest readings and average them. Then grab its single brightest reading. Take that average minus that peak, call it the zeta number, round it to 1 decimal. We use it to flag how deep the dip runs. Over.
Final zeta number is -6.6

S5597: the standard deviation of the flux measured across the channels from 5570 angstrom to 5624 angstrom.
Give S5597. 2.2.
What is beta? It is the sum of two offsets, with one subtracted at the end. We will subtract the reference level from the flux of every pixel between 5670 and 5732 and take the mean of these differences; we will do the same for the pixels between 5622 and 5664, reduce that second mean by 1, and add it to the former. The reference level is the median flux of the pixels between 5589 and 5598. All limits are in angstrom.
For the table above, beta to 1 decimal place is 5.7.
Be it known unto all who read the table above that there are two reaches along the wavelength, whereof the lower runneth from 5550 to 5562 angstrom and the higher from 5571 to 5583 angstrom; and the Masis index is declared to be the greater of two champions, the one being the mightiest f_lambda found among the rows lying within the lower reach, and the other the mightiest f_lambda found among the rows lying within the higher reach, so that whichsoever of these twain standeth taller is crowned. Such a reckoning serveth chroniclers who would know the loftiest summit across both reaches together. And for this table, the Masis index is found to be 37.3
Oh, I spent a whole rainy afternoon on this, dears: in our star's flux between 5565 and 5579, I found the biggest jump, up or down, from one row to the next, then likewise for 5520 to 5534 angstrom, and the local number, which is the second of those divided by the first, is 0.56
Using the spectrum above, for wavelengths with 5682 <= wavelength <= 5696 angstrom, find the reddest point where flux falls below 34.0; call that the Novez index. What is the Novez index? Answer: 5683.0 angstrom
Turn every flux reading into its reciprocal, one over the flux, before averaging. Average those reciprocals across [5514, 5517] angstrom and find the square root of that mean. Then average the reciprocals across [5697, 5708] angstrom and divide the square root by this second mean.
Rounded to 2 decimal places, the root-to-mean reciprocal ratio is 6.54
